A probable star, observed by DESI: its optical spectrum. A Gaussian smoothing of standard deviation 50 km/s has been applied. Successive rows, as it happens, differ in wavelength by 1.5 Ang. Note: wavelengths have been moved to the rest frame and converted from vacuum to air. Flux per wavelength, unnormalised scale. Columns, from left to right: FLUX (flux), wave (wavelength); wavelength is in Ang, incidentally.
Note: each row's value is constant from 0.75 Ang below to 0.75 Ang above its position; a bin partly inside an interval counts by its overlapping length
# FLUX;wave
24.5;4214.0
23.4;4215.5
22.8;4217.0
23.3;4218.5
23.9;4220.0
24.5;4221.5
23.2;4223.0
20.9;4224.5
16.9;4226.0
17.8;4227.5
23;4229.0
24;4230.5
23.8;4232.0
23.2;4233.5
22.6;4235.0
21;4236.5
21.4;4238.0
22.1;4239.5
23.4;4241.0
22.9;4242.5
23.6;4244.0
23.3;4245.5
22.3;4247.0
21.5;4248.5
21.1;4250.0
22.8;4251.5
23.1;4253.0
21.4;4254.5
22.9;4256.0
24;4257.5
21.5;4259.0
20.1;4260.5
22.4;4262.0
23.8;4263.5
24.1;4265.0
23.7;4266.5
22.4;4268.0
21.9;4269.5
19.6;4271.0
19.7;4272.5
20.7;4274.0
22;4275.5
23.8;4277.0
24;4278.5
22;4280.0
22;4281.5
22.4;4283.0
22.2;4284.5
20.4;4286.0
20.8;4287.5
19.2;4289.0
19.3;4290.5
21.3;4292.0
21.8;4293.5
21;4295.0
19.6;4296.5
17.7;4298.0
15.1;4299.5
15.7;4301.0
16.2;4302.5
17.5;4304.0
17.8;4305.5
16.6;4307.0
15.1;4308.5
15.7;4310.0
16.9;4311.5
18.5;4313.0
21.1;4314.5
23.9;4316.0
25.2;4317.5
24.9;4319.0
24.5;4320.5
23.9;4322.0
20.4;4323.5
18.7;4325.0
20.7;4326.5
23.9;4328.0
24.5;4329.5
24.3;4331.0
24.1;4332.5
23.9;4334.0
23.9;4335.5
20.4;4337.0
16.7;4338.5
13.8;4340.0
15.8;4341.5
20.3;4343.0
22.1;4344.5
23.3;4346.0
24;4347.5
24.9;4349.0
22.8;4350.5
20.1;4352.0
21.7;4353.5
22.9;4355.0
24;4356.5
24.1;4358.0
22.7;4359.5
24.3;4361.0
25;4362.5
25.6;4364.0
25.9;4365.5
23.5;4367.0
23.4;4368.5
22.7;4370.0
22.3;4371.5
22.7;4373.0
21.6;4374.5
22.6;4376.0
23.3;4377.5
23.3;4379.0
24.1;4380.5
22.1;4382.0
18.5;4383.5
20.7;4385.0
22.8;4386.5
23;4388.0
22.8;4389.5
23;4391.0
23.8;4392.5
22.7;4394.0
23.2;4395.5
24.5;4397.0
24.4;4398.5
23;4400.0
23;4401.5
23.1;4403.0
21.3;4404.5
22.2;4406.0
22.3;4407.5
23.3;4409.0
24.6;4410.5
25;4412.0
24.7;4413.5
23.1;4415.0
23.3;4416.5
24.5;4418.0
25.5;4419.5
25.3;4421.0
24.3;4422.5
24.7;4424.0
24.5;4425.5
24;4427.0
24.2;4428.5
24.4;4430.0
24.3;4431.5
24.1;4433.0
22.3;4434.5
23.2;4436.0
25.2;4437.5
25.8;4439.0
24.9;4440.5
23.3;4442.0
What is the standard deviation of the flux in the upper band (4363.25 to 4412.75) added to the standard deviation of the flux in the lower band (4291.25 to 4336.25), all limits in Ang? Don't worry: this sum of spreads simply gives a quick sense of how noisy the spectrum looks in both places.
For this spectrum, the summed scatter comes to 4.8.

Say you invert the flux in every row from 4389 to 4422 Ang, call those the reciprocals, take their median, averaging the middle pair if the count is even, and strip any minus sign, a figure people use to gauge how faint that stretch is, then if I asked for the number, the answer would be 0.0430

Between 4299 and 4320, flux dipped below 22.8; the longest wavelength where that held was 4314.5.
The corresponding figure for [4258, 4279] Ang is 4275.5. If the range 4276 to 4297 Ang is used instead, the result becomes 4296.5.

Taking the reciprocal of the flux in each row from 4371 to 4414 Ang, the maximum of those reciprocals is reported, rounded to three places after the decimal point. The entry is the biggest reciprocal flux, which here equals 0.054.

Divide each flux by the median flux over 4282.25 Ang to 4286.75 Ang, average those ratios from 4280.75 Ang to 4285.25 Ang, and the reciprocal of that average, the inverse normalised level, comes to 1.00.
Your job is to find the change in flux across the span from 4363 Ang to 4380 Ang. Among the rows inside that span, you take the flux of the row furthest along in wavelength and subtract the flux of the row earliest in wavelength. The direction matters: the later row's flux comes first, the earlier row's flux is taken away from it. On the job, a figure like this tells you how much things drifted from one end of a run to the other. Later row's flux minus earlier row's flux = -2.3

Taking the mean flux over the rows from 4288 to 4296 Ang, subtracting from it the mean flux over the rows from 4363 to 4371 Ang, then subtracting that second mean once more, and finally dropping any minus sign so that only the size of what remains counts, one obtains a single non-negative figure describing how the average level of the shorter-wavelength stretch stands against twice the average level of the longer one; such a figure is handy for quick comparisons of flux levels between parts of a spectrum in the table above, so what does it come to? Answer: 27.9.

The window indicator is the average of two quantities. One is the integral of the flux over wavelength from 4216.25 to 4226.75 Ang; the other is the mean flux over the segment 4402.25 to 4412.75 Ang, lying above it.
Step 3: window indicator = 128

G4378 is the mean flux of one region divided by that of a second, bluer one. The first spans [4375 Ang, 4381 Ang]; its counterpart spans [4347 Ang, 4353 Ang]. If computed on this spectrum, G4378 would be 1.02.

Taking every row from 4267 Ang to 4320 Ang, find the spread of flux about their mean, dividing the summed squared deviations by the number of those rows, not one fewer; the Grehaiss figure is 2.8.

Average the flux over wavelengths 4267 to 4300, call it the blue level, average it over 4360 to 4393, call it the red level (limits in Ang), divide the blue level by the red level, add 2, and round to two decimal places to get 2.91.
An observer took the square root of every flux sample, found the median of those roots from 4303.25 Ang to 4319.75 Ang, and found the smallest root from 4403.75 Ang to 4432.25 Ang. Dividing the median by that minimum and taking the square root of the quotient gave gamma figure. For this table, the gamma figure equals 0.96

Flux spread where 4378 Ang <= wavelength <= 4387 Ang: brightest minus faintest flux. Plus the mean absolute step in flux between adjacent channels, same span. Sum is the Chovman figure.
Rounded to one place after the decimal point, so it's 7.7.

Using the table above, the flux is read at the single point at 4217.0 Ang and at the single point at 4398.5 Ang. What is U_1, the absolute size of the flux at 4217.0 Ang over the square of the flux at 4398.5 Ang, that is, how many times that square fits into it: 0.04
